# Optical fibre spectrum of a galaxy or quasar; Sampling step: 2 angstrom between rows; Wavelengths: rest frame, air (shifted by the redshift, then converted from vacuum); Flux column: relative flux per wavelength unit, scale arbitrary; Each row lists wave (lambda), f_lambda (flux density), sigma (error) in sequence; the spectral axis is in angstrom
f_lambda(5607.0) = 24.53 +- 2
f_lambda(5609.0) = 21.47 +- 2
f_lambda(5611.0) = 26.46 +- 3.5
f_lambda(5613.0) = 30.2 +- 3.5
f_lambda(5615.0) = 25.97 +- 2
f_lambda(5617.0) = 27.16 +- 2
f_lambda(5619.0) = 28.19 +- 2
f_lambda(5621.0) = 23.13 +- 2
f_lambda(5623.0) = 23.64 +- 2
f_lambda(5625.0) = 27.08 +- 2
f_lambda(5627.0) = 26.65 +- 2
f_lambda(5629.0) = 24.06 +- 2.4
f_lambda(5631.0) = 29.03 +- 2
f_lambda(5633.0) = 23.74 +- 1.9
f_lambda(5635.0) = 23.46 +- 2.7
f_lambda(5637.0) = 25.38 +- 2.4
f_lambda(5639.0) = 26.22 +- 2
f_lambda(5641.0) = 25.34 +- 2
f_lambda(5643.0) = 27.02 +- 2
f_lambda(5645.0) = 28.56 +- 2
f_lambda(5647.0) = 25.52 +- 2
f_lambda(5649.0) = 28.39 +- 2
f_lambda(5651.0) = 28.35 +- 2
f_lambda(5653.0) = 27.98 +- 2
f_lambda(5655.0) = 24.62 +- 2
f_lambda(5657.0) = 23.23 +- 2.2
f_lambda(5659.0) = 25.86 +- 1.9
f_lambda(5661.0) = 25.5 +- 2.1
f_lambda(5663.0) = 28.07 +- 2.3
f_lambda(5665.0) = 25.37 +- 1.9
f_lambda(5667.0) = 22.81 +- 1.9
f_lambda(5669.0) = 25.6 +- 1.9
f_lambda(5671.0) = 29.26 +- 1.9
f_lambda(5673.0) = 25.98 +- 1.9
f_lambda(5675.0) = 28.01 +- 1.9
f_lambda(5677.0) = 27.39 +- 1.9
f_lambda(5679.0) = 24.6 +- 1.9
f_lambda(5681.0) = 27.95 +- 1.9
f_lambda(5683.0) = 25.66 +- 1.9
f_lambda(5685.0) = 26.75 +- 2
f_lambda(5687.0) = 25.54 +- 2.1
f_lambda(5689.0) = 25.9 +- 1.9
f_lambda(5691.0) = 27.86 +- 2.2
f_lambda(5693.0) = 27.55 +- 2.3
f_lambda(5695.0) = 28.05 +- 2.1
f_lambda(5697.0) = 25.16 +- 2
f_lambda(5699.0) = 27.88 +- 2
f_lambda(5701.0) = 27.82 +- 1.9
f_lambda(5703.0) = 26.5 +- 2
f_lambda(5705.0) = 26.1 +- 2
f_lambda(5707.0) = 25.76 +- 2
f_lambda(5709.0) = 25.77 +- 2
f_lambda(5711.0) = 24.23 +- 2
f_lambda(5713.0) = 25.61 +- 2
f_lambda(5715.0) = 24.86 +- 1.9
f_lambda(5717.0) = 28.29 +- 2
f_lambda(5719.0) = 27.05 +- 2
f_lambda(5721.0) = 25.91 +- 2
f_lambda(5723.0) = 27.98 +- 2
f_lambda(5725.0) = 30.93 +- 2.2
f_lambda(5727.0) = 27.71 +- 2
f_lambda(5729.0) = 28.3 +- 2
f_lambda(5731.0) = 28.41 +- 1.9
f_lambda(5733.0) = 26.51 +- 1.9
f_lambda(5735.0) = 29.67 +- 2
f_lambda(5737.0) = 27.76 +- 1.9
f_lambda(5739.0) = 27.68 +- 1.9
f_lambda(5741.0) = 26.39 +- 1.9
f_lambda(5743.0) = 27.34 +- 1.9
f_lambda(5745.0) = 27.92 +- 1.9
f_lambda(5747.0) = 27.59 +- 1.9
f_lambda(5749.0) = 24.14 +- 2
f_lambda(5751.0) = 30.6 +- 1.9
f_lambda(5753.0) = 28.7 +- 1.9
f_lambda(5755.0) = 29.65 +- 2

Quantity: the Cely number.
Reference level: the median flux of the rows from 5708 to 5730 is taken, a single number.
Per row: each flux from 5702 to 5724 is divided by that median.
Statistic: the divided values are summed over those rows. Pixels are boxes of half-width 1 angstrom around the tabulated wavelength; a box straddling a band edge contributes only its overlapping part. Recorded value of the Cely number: 11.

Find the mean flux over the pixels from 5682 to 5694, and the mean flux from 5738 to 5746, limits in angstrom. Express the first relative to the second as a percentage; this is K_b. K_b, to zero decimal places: 97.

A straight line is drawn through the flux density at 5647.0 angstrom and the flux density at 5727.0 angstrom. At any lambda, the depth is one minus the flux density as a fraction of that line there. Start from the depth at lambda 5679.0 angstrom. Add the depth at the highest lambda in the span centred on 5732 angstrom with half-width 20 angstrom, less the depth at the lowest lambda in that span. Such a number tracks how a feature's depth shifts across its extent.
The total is -0.07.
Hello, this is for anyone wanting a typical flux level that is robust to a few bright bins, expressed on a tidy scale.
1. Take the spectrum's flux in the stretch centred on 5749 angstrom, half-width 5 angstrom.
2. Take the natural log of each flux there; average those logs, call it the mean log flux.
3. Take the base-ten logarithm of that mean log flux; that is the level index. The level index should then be 0.521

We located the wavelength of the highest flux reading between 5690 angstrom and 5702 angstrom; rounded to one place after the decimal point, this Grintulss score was 5695.0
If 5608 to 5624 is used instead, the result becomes 5613.0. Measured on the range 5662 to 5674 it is 5671.0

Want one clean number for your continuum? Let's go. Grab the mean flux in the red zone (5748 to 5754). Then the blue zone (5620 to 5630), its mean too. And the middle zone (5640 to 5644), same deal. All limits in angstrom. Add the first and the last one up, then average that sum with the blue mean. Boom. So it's 39.5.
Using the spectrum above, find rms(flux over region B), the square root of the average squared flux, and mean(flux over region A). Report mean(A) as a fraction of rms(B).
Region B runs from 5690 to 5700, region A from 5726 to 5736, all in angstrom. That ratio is 1.029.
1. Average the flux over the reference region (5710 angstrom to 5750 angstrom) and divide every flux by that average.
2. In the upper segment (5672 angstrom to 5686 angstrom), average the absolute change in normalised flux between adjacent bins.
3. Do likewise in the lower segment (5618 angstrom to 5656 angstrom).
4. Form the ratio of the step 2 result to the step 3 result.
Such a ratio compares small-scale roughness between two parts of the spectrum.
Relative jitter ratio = 0.93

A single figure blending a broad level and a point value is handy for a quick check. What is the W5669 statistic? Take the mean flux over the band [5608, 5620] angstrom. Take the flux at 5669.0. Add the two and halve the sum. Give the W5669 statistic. 26.1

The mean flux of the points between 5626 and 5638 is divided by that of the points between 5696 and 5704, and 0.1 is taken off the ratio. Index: 0.85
